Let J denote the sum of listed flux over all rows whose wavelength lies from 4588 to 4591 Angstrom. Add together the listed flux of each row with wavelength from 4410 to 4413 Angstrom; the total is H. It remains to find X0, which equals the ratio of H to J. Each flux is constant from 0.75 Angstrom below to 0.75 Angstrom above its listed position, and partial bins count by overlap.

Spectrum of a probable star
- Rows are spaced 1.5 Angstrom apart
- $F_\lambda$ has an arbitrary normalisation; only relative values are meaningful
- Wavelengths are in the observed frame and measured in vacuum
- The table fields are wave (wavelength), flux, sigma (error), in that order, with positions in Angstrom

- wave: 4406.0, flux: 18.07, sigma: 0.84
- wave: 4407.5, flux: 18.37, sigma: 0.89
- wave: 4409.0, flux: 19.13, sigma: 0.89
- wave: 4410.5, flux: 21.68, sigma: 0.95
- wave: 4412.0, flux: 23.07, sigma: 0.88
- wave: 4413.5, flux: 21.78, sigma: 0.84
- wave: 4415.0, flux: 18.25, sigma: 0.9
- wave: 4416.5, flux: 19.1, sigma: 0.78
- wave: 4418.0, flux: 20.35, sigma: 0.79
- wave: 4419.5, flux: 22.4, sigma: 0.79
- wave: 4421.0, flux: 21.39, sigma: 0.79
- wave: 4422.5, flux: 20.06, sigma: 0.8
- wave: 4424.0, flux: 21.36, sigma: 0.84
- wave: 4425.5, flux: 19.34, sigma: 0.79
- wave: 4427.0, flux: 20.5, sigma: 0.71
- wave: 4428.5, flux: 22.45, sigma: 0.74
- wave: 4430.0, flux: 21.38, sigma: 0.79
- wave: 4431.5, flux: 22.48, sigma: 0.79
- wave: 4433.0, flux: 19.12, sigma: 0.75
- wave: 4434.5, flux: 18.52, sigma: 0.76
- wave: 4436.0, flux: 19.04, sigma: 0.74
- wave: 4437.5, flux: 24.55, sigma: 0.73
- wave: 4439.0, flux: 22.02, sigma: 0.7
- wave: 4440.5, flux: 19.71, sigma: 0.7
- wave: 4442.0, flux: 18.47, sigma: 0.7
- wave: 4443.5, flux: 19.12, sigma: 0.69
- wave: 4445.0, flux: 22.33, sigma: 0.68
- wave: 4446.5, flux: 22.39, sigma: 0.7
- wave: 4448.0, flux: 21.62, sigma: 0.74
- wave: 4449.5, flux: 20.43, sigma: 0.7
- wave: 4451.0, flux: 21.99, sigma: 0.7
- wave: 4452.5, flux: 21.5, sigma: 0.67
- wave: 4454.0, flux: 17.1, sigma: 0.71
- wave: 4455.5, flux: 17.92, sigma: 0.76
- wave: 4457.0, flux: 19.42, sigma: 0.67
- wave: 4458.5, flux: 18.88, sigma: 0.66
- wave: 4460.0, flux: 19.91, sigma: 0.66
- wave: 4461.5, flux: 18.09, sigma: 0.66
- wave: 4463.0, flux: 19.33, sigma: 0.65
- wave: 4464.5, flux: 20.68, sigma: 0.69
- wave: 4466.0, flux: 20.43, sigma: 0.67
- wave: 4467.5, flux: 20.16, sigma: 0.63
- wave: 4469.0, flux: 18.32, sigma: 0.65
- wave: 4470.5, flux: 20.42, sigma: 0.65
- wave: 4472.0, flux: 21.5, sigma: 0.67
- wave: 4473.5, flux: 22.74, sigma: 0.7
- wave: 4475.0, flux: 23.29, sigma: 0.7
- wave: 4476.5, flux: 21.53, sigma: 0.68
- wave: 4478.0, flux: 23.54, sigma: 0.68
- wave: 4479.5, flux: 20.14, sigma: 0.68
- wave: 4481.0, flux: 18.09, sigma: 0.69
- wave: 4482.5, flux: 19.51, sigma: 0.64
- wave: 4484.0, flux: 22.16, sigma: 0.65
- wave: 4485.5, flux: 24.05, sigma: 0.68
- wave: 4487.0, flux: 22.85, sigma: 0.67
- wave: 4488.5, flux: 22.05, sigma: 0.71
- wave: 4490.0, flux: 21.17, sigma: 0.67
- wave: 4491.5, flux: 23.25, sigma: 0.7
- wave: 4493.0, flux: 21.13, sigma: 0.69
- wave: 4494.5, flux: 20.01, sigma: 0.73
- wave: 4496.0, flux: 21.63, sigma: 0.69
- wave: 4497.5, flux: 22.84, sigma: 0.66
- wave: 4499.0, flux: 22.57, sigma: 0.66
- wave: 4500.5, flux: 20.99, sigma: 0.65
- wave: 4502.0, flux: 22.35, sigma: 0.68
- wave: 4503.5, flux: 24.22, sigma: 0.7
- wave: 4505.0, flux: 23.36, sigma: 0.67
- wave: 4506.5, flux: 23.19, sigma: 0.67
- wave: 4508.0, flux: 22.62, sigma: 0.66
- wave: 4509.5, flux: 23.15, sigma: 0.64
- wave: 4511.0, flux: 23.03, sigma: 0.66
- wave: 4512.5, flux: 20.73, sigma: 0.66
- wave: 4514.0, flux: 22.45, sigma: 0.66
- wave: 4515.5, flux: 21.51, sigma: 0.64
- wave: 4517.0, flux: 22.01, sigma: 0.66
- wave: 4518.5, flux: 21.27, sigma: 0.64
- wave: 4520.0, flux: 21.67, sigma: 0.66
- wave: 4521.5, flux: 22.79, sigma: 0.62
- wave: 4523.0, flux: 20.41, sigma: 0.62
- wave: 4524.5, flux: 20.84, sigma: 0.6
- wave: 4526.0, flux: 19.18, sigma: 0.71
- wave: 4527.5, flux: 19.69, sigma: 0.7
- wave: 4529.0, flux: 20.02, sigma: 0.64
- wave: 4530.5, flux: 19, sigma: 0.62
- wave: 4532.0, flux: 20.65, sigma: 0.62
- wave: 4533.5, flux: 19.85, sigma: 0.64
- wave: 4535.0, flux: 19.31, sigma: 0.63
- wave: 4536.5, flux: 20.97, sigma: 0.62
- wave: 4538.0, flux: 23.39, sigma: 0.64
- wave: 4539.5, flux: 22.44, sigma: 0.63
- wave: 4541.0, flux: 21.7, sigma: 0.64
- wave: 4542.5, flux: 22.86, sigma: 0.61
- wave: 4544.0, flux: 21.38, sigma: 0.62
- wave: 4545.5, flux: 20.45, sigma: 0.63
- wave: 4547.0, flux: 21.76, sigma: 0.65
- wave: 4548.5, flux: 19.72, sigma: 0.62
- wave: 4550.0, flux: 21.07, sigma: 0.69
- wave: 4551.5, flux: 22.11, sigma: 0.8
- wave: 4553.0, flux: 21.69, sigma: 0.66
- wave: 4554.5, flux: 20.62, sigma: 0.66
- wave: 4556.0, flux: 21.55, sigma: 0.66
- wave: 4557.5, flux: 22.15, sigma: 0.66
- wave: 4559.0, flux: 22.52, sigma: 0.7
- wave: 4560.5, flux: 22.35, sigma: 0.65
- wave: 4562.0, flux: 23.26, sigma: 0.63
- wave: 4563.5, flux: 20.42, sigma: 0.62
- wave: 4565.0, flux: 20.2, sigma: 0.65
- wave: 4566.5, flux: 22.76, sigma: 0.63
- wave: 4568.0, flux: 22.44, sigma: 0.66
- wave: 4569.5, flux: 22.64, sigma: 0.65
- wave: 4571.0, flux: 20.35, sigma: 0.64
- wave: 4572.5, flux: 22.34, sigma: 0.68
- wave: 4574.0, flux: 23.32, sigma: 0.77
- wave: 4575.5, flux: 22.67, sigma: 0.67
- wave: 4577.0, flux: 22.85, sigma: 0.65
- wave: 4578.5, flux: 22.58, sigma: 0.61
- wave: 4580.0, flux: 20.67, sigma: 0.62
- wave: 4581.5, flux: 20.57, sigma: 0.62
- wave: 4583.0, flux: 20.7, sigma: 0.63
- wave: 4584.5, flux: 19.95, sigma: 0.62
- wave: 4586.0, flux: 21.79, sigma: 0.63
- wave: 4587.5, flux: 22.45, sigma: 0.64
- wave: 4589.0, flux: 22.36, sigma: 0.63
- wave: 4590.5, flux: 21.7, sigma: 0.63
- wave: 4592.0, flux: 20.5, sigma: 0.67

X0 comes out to 1.02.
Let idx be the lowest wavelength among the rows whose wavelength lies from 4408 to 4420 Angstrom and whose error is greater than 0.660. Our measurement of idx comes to 4409.0 Angstrom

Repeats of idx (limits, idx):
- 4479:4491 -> 4479.5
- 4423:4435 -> 4424.0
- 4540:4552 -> 4550.0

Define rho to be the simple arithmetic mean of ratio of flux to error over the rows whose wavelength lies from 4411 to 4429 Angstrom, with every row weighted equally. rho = 26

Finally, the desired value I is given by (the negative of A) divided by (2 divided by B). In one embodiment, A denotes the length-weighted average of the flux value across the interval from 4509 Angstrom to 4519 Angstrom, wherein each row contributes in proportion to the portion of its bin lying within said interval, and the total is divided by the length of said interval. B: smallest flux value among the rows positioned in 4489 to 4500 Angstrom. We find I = -220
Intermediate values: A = 22.0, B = 20.01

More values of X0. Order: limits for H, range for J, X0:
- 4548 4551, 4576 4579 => 0.90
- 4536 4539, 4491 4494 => 1.00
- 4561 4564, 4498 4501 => 1.00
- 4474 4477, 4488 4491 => 1.04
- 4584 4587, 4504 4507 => 0.90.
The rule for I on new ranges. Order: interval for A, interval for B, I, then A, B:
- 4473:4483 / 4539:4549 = -210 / 21.3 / 19.72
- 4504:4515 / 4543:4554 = -223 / 22.7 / 19.72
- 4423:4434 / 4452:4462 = -178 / 20.9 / 17.1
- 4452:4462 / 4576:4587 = -189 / 18.9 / 19.95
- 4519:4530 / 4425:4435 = -191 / 20.6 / 18.52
